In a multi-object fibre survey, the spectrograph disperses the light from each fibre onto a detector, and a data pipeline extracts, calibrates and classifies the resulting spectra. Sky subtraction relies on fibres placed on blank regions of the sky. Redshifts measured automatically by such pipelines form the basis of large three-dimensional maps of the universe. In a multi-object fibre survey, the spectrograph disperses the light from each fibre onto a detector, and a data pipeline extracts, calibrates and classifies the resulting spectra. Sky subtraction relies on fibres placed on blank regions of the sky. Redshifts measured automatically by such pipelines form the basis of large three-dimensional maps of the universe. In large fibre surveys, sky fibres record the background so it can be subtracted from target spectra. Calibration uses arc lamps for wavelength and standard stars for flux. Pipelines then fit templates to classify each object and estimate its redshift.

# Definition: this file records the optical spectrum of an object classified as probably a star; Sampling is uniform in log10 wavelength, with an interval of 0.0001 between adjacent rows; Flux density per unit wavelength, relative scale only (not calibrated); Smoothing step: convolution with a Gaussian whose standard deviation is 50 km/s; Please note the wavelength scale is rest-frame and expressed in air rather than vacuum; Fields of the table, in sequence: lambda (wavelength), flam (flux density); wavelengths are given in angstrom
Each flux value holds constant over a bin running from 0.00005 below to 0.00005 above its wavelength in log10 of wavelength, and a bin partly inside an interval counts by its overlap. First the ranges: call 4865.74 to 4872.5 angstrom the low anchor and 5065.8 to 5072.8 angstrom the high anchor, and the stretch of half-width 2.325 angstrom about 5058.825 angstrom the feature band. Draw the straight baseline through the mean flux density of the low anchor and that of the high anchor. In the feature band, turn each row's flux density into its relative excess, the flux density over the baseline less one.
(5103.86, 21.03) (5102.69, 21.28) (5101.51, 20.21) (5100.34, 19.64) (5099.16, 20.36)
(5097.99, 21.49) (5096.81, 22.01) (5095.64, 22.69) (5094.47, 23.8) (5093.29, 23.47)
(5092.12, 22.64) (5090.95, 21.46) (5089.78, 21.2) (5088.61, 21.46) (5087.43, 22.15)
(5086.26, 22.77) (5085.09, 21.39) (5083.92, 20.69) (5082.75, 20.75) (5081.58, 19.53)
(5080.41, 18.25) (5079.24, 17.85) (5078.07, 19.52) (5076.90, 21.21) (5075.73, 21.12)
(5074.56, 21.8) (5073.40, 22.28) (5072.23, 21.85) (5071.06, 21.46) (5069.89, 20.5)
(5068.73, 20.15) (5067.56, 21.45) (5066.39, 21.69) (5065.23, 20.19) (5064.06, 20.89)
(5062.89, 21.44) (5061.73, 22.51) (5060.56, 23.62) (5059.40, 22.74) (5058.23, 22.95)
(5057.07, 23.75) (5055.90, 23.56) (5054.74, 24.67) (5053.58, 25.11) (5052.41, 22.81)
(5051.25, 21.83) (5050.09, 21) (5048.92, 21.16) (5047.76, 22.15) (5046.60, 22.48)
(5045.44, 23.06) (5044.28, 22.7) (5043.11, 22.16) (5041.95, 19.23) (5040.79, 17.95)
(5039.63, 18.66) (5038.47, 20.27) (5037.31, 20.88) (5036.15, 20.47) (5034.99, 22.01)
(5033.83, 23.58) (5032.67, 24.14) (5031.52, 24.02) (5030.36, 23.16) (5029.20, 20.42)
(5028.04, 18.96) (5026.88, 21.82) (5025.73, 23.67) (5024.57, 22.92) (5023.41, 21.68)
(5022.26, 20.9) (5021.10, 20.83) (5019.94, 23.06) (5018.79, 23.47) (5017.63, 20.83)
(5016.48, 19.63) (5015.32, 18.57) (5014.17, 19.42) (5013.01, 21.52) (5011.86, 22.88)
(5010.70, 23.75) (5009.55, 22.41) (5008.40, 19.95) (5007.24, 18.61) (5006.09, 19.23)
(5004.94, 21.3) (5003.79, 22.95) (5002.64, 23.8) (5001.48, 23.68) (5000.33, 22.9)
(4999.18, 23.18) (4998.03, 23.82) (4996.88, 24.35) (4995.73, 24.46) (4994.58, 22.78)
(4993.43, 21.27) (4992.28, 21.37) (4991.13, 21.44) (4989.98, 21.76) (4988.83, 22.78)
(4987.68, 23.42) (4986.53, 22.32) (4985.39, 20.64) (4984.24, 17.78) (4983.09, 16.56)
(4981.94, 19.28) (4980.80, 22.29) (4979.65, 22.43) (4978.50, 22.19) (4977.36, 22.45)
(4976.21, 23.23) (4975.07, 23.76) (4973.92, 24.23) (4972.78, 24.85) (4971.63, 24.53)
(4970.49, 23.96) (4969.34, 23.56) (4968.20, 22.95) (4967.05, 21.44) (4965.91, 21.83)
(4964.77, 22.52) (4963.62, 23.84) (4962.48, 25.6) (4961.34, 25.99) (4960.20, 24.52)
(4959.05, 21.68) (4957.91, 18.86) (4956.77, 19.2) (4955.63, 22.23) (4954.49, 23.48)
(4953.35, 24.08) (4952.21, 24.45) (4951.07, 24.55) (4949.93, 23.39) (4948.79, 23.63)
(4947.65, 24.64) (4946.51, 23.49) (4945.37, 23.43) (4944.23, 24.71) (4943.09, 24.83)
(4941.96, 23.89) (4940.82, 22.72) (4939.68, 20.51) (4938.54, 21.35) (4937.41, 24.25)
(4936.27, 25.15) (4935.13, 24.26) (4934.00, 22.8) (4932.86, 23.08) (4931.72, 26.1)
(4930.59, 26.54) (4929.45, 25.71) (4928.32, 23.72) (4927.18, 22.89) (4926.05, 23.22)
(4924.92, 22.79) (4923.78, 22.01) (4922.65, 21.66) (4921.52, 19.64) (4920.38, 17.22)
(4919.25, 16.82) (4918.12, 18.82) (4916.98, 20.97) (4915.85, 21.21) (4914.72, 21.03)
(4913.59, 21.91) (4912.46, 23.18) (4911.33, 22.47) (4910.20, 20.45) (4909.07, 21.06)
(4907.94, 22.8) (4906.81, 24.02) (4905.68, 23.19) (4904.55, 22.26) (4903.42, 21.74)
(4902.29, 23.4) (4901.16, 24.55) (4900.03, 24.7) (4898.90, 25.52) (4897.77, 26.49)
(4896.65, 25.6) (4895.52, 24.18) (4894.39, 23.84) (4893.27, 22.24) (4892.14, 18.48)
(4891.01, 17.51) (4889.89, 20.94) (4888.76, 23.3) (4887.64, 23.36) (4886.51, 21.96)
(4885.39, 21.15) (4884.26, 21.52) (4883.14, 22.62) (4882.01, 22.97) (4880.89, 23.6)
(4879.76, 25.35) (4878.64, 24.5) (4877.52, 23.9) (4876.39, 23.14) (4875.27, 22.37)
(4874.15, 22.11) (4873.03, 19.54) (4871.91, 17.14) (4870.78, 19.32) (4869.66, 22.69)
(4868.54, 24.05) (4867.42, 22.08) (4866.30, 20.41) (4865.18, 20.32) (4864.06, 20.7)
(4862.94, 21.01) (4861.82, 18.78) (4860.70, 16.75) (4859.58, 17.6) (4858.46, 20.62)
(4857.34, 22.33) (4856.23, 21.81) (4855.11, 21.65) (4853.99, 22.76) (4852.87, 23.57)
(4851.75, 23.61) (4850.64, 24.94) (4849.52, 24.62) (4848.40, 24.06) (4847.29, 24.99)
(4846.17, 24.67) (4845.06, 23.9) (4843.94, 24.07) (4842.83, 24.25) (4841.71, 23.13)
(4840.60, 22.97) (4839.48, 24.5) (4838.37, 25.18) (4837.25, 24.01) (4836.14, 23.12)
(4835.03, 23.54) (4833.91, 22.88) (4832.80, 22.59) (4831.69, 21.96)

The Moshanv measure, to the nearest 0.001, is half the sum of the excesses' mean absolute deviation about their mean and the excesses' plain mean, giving 0.059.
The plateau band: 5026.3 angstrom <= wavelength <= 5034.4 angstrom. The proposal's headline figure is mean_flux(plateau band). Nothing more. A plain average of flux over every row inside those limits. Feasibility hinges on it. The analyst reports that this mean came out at 22.3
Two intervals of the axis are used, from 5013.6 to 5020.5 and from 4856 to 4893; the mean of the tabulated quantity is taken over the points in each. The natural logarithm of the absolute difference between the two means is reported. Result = -0.7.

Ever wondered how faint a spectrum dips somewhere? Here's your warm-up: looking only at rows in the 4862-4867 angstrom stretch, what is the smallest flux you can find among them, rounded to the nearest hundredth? 20.32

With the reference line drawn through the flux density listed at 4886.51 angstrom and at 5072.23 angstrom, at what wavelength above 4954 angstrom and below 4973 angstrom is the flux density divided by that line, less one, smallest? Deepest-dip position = 4957.91 angstrom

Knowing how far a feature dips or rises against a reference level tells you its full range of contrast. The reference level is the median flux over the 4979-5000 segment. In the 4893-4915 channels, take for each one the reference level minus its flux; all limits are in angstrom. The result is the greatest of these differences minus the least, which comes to 6.0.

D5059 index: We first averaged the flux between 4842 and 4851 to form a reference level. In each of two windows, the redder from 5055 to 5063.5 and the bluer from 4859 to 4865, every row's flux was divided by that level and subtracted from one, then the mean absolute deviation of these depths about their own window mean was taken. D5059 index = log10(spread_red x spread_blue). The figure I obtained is -2.8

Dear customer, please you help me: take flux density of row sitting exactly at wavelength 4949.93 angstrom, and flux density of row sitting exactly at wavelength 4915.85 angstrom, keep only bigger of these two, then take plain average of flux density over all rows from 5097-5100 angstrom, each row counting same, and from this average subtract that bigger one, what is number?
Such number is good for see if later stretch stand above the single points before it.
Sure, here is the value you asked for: -2.5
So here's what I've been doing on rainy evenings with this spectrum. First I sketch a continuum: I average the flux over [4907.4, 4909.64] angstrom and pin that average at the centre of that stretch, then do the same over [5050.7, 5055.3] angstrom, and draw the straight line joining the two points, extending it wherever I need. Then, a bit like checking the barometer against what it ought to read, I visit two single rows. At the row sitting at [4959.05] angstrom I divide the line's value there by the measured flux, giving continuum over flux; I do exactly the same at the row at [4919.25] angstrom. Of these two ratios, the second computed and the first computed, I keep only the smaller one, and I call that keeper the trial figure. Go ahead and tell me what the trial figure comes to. 1.04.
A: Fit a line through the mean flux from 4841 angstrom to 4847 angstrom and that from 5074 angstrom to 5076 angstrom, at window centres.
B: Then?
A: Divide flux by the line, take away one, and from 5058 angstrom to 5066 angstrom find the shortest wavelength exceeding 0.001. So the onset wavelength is 5058.23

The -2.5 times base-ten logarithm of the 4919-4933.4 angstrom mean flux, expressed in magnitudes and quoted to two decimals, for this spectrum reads -3.38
